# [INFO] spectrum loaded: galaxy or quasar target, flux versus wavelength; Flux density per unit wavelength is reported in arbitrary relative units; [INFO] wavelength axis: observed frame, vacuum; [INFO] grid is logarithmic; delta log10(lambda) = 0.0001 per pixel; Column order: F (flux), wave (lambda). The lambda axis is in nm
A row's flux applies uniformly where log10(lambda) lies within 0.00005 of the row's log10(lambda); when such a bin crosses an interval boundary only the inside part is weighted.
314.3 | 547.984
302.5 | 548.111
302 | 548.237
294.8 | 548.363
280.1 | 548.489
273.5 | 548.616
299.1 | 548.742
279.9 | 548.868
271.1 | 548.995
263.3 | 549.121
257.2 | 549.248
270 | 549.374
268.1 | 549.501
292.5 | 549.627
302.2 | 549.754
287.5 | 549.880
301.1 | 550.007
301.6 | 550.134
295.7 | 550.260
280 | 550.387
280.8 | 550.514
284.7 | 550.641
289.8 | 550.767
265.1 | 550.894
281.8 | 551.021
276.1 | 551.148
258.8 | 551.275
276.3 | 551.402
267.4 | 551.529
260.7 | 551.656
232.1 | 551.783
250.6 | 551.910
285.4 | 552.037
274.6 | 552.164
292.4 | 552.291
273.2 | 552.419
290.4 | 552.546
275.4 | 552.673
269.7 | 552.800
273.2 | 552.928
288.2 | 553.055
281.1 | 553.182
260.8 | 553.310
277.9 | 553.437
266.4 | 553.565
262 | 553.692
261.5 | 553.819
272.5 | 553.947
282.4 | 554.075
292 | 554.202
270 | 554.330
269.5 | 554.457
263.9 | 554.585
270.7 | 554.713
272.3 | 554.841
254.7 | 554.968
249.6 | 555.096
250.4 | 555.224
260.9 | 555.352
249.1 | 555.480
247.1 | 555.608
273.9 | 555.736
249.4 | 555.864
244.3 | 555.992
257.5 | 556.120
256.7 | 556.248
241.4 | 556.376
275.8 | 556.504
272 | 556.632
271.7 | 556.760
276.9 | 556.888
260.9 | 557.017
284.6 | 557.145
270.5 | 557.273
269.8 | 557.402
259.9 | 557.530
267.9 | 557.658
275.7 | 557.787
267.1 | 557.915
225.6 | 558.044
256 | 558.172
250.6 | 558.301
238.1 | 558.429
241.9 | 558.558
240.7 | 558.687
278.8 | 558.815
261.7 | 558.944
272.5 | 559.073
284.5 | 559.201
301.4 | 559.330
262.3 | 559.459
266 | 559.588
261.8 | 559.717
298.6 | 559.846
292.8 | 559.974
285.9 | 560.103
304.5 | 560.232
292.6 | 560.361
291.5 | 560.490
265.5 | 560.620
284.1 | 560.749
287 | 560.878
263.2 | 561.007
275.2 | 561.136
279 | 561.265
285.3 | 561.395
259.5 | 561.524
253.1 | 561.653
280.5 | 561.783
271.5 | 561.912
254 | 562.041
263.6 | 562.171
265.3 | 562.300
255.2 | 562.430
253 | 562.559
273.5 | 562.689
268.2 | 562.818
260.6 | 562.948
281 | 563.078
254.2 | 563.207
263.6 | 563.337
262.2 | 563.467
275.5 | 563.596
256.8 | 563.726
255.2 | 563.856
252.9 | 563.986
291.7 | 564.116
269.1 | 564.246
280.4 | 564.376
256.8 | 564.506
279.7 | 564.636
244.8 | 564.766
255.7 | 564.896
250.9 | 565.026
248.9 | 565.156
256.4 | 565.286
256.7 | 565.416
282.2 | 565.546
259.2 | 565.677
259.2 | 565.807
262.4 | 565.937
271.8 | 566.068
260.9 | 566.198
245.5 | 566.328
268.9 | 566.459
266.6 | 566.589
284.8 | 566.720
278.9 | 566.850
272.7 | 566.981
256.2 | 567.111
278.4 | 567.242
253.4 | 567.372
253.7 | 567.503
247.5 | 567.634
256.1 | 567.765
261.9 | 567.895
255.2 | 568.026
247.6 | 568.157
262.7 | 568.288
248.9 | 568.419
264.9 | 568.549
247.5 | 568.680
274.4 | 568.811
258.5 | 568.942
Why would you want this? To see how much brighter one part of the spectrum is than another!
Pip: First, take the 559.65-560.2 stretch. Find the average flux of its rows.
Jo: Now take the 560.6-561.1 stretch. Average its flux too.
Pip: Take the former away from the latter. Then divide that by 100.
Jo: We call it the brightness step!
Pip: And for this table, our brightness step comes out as -0.10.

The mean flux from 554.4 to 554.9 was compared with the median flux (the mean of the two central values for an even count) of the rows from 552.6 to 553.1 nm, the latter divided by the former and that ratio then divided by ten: 0.102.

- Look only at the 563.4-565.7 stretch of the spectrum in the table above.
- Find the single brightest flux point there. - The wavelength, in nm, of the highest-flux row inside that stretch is 564.116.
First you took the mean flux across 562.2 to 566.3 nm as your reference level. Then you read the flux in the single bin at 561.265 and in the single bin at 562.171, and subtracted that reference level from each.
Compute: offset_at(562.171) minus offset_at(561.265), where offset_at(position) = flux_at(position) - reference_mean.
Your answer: -15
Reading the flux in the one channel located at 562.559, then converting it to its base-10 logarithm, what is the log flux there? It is 2.40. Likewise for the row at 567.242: 2.44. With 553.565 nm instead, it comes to 2.43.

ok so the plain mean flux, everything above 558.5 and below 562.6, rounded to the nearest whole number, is 273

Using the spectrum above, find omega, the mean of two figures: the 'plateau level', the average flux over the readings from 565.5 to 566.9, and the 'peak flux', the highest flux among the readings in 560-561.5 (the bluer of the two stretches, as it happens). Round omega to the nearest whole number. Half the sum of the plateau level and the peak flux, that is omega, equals 286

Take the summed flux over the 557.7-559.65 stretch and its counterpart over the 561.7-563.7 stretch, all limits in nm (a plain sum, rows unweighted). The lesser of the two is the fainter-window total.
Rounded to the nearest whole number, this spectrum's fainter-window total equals 3923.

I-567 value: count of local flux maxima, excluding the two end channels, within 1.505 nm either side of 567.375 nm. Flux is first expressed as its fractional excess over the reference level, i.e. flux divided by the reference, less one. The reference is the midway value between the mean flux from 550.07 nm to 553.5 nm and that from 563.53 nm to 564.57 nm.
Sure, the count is 8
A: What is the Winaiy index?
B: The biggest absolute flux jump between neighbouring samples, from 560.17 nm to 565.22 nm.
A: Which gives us 39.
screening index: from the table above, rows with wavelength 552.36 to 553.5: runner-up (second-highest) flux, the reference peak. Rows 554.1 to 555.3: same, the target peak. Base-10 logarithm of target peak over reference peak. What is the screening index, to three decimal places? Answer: -0.025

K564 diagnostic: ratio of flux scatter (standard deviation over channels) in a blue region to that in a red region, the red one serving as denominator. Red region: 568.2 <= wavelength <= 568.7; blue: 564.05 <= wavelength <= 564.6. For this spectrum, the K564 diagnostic 1.7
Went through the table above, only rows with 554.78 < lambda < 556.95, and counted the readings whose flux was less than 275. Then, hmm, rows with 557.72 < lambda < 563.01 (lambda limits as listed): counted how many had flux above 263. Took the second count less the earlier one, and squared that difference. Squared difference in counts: 121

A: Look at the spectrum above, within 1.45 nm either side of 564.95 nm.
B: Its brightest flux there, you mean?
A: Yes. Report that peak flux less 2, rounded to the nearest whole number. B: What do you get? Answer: 290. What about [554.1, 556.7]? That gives 290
